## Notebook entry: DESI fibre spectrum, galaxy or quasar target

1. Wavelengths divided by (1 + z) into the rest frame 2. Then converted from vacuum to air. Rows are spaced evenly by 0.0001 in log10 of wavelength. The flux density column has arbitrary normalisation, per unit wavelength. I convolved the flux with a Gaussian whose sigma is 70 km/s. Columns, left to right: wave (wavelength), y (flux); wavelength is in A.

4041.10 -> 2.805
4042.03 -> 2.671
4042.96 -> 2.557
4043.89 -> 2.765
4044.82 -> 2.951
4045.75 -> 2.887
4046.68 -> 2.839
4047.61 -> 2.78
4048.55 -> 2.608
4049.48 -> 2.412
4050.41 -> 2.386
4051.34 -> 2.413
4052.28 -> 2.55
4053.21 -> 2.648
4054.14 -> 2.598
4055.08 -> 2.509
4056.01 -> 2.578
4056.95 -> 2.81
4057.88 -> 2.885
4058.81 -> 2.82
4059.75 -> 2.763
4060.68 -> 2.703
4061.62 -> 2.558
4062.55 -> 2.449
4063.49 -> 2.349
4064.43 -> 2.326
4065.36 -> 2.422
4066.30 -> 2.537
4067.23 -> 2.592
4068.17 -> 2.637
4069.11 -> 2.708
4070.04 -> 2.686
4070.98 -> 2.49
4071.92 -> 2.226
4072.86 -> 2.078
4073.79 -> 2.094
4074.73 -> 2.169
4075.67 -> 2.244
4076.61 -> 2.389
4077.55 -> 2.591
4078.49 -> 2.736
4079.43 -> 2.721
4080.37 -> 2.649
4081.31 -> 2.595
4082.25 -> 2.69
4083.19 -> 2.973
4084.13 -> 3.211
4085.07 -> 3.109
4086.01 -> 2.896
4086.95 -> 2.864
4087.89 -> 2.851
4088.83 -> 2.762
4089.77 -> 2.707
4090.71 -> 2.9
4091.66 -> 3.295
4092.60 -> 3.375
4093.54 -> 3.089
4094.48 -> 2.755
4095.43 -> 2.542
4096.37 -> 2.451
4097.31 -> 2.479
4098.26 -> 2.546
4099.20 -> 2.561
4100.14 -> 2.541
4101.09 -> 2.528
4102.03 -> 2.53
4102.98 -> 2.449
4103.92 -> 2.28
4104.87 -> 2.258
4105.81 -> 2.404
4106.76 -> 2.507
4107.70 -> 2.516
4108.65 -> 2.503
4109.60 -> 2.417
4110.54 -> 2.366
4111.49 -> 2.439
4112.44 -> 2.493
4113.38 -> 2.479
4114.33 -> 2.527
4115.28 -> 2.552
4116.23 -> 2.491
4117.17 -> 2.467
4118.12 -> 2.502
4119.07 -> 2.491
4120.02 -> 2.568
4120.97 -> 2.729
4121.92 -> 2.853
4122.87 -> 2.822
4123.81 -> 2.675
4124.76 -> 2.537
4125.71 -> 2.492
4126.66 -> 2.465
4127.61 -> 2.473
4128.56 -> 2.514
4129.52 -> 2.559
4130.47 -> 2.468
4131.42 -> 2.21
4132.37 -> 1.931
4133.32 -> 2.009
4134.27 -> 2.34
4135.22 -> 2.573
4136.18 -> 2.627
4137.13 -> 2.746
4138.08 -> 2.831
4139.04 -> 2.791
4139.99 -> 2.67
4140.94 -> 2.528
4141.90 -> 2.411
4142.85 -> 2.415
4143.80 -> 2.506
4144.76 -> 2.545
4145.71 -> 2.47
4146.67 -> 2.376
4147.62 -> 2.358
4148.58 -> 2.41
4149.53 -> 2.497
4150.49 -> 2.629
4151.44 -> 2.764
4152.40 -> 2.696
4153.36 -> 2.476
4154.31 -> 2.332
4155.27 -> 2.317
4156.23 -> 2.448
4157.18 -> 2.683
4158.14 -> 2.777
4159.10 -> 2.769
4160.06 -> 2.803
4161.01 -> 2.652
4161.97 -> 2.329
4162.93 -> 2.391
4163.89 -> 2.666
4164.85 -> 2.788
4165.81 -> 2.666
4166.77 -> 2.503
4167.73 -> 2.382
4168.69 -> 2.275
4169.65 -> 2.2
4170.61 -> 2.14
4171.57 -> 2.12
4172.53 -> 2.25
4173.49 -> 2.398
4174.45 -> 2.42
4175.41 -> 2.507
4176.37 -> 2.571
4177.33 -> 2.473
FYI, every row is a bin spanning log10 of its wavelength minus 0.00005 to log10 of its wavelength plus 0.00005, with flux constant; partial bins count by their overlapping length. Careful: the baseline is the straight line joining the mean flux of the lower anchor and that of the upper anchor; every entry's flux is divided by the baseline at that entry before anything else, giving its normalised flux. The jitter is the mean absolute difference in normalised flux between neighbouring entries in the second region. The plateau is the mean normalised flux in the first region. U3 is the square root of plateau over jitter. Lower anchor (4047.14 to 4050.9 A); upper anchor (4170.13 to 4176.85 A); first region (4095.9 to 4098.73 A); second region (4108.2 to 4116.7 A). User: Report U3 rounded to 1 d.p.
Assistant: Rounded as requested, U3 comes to 6.9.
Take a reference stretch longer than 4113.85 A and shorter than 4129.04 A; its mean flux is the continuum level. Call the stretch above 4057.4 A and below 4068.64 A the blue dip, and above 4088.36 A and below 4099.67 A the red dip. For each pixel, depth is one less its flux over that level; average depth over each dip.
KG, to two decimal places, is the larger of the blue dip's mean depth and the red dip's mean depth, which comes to -0.01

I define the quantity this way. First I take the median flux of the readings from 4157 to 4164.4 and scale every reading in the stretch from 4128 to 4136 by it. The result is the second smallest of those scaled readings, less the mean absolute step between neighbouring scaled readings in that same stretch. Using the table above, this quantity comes 0.68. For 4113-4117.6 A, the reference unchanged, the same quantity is 0.91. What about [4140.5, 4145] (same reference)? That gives 0.88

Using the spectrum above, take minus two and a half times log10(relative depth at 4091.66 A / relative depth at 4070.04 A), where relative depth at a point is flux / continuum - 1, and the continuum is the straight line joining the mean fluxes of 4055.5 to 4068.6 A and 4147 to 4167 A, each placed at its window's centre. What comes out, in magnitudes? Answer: -2.3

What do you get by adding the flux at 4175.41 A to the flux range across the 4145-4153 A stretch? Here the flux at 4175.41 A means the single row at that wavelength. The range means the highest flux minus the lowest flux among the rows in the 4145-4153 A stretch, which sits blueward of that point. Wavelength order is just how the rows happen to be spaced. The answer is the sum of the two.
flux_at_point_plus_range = 2.91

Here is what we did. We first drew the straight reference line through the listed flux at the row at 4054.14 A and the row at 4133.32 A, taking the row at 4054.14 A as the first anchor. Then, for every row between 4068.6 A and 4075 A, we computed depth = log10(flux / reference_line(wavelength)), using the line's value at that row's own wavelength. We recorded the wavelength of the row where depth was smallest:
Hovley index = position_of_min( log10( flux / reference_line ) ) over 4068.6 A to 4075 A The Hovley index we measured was 4072.86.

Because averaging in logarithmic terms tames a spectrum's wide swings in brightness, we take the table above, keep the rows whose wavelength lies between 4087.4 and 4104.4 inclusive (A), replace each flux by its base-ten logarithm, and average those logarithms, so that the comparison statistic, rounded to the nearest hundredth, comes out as 0.43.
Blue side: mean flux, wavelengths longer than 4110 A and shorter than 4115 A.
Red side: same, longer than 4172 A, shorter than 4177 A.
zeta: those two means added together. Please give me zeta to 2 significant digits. 4.9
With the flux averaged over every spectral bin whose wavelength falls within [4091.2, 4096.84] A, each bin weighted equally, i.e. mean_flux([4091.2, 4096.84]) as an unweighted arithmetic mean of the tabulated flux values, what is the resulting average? 2.92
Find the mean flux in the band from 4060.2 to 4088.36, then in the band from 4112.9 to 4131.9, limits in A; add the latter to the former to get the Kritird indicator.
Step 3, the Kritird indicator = 5.13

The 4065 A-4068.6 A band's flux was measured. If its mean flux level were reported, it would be 2.55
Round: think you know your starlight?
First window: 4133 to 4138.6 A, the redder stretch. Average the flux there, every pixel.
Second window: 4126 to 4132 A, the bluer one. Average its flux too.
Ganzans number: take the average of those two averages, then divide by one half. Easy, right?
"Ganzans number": 4.97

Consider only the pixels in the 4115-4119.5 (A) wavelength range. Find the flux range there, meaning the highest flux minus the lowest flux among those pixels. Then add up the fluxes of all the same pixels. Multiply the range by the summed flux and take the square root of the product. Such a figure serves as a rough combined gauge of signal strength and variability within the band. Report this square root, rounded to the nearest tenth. 1.0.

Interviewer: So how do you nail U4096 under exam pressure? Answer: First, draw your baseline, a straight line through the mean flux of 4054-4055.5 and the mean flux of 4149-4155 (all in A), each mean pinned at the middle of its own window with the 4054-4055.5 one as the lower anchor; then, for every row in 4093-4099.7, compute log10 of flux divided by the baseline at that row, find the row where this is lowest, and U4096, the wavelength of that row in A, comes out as 4096.37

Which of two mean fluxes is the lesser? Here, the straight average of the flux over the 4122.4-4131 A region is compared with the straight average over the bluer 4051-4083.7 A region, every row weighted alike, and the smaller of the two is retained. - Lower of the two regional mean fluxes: 2.55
